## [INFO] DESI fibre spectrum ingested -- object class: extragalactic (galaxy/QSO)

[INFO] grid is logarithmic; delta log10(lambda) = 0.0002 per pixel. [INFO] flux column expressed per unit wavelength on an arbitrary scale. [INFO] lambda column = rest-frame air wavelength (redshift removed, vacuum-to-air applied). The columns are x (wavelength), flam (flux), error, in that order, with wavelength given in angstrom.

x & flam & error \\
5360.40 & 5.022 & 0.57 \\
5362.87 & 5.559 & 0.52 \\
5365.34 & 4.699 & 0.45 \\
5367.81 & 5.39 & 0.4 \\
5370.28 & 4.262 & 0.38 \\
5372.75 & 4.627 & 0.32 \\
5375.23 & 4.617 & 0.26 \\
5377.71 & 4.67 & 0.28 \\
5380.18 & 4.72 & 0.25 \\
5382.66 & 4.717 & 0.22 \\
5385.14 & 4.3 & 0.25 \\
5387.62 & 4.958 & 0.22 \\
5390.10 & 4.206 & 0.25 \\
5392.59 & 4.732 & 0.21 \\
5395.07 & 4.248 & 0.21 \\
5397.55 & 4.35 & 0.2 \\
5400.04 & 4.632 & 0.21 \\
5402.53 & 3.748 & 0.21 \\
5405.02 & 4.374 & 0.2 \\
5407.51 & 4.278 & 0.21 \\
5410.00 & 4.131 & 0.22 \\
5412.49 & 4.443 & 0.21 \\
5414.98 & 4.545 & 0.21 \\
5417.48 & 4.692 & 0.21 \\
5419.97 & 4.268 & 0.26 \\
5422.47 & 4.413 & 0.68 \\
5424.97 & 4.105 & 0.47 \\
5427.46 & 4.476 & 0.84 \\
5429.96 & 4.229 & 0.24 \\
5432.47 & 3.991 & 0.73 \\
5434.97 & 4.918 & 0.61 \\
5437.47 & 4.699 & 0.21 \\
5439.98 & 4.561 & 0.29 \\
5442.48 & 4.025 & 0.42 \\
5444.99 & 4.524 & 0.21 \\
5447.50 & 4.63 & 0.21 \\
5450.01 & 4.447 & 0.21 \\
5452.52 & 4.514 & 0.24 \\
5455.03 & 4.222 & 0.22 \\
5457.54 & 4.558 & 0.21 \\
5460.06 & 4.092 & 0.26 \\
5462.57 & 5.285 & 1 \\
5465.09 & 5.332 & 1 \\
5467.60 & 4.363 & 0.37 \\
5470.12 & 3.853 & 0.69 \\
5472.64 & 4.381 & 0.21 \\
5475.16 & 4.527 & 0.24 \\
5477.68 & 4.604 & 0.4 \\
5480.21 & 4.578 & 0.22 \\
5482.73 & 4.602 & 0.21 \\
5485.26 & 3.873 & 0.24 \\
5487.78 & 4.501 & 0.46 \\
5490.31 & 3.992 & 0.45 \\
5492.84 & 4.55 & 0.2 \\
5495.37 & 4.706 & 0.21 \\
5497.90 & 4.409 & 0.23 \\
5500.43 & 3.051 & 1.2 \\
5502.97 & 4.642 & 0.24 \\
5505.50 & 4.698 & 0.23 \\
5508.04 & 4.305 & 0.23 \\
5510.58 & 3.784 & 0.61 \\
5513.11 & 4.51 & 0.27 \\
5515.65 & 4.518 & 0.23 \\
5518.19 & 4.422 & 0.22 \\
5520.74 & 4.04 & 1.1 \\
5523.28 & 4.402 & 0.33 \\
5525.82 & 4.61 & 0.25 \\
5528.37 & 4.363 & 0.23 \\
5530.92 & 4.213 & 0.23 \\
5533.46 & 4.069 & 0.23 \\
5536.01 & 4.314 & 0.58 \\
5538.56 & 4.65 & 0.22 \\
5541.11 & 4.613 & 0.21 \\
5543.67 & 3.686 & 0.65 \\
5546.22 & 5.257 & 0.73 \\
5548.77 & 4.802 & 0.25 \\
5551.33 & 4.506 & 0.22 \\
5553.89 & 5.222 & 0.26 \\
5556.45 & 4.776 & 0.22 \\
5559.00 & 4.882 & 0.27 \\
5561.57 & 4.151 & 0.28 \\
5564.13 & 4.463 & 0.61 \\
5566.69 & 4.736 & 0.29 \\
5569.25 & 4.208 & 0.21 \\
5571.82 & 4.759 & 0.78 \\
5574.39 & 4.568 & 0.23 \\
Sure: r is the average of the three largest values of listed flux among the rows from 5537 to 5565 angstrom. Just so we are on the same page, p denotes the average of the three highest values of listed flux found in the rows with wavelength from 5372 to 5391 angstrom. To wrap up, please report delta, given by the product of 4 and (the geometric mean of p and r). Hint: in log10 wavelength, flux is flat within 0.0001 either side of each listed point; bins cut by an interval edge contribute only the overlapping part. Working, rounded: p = 4.8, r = 5.12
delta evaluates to 19.8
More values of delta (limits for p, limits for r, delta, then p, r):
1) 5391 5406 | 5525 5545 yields 18.4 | 4.6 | 4.62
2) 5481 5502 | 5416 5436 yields 18.6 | 4.6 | 4.70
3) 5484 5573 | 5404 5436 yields 19.7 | 5.1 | 4.72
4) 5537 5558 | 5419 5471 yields 20.5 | 5.1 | 5.18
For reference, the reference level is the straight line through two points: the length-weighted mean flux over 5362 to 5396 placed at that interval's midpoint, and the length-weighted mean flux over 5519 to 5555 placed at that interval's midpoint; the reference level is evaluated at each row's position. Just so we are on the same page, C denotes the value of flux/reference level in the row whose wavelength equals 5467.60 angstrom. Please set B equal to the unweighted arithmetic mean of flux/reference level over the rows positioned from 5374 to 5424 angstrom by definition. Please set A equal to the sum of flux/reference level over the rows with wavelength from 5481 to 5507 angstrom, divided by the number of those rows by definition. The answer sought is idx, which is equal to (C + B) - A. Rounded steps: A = 0.95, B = 0.955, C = 0.95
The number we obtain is 0.96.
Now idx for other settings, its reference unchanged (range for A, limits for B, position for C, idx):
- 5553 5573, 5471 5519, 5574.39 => 0.94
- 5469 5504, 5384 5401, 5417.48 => 1.03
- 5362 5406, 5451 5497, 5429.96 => 0.91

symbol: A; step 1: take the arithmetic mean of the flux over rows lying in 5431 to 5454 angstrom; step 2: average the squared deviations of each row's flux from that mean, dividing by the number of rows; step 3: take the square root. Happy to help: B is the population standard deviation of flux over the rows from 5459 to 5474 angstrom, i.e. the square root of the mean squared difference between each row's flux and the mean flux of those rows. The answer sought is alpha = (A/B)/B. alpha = 1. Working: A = 0.28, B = 0.56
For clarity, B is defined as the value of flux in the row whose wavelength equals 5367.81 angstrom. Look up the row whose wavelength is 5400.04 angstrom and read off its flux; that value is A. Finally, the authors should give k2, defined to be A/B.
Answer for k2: 0.86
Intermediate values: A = 4.632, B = 5.39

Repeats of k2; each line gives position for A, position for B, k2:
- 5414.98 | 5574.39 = 0.99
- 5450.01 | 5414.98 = 0.98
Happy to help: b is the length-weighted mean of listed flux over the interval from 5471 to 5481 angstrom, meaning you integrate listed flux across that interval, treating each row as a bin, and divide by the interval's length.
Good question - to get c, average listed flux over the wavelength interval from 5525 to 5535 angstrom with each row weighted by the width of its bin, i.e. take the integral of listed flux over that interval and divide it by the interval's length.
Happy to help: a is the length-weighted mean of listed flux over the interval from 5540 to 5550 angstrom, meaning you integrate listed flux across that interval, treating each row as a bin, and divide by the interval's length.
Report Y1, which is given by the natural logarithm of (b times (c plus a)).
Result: 3.69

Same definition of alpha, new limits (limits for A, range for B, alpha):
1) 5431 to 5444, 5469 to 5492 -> 4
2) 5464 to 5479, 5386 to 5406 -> 4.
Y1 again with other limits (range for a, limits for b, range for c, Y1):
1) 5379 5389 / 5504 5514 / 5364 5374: 3.71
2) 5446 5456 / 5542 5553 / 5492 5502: 3.68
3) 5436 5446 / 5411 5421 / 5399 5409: 3.66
